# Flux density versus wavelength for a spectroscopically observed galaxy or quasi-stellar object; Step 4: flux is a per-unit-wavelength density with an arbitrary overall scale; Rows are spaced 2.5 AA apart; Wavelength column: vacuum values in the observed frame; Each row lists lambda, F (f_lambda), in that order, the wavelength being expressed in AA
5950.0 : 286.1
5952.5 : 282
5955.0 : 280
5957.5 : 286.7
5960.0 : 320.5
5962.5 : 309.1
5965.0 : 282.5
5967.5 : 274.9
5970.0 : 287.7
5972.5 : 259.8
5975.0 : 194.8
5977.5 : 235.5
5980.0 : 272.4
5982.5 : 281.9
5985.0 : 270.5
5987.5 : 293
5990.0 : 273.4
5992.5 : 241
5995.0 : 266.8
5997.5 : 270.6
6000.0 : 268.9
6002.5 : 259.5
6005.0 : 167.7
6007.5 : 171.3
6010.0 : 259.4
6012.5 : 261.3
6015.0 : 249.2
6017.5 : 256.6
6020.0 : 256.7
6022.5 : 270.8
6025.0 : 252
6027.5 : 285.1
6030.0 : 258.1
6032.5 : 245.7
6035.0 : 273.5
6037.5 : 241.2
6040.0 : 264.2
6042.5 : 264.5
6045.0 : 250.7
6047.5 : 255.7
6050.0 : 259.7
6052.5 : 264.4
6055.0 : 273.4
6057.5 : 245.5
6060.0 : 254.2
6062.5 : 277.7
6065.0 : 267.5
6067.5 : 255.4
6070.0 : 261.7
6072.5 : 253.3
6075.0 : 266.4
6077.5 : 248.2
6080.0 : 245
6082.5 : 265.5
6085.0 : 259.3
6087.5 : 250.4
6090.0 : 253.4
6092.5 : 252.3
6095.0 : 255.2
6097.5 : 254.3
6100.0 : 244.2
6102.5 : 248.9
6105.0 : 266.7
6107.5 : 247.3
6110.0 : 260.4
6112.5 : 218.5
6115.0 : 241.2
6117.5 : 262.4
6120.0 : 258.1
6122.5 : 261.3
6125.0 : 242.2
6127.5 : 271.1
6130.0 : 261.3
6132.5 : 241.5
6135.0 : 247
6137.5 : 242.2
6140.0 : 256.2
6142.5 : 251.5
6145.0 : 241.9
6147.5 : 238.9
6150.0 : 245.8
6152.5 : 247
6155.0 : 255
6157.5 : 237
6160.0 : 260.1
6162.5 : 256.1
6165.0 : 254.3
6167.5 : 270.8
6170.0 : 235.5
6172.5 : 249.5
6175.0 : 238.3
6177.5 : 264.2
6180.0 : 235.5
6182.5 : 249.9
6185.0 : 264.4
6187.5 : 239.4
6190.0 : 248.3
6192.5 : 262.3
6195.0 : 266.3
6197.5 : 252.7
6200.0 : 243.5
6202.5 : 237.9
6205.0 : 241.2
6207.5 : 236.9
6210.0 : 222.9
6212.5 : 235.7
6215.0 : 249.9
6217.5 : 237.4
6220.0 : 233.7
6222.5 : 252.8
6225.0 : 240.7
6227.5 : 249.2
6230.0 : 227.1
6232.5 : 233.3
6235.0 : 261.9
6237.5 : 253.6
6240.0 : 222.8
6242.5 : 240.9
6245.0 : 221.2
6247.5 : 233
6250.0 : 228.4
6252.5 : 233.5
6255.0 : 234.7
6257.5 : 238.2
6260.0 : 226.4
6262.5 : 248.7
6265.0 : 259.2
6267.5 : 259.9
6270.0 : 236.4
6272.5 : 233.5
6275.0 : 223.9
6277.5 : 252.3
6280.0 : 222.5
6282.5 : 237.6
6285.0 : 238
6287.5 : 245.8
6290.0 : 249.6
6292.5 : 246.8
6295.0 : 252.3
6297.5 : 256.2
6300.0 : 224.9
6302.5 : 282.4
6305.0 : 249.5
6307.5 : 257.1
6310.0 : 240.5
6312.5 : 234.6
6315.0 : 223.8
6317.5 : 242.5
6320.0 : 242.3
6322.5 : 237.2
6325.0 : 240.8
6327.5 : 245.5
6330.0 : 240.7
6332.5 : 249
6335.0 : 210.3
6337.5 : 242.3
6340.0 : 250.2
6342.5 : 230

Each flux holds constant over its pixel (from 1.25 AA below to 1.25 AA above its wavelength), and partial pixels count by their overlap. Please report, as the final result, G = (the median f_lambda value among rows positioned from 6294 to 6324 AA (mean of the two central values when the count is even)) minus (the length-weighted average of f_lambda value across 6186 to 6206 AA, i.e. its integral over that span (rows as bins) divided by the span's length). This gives -7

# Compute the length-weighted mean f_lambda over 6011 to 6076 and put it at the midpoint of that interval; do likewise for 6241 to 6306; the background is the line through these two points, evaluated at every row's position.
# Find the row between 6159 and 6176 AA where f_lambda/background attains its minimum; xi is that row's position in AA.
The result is 6170.0 AA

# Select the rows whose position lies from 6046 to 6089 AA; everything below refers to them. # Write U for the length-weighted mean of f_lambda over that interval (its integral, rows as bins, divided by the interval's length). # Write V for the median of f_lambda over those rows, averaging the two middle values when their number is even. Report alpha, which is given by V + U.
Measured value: 518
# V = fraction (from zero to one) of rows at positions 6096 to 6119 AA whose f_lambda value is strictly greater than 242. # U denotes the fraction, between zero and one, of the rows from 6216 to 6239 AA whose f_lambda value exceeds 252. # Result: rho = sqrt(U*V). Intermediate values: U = 0.33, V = 0.78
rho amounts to 0.51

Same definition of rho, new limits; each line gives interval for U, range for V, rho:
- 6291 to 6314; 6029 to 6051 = 0.63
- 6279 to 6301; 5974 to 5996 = 0.38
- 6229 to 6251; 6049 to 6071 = 0.47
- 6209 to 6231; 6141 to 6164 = 0.27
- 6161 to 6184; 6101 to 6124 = 0.59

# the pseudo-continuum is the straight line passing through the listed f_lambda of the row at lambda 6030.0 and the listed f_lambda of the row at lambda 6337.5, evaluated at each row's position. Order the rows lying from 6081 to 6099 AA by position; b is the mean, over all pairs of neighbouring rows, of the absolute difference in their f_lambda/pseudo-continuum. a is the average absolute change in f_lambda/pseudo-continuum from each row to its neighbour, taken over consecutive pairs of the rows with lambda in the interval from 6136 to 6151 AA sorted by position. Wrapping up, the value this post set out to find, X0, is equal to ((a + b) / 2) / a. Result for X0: 0.75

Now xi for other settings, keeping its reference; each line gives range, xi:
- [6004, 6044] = 6005.0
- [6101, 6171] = 6112.5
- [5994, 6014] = 6005.0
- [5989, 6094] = 6005.0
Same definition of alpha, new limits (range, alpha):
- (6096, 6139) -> 500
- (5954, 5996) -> 547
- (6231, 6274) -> 474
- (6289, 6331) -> 488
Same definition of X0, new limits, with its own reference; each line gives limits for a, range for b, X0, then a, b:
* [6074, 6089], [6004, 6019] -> 1.49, 0.044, 0.088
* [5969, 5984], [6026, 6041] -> 0.84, 0.138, 0.095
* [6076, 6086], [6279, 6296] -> 0.81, 0.039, 0.024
